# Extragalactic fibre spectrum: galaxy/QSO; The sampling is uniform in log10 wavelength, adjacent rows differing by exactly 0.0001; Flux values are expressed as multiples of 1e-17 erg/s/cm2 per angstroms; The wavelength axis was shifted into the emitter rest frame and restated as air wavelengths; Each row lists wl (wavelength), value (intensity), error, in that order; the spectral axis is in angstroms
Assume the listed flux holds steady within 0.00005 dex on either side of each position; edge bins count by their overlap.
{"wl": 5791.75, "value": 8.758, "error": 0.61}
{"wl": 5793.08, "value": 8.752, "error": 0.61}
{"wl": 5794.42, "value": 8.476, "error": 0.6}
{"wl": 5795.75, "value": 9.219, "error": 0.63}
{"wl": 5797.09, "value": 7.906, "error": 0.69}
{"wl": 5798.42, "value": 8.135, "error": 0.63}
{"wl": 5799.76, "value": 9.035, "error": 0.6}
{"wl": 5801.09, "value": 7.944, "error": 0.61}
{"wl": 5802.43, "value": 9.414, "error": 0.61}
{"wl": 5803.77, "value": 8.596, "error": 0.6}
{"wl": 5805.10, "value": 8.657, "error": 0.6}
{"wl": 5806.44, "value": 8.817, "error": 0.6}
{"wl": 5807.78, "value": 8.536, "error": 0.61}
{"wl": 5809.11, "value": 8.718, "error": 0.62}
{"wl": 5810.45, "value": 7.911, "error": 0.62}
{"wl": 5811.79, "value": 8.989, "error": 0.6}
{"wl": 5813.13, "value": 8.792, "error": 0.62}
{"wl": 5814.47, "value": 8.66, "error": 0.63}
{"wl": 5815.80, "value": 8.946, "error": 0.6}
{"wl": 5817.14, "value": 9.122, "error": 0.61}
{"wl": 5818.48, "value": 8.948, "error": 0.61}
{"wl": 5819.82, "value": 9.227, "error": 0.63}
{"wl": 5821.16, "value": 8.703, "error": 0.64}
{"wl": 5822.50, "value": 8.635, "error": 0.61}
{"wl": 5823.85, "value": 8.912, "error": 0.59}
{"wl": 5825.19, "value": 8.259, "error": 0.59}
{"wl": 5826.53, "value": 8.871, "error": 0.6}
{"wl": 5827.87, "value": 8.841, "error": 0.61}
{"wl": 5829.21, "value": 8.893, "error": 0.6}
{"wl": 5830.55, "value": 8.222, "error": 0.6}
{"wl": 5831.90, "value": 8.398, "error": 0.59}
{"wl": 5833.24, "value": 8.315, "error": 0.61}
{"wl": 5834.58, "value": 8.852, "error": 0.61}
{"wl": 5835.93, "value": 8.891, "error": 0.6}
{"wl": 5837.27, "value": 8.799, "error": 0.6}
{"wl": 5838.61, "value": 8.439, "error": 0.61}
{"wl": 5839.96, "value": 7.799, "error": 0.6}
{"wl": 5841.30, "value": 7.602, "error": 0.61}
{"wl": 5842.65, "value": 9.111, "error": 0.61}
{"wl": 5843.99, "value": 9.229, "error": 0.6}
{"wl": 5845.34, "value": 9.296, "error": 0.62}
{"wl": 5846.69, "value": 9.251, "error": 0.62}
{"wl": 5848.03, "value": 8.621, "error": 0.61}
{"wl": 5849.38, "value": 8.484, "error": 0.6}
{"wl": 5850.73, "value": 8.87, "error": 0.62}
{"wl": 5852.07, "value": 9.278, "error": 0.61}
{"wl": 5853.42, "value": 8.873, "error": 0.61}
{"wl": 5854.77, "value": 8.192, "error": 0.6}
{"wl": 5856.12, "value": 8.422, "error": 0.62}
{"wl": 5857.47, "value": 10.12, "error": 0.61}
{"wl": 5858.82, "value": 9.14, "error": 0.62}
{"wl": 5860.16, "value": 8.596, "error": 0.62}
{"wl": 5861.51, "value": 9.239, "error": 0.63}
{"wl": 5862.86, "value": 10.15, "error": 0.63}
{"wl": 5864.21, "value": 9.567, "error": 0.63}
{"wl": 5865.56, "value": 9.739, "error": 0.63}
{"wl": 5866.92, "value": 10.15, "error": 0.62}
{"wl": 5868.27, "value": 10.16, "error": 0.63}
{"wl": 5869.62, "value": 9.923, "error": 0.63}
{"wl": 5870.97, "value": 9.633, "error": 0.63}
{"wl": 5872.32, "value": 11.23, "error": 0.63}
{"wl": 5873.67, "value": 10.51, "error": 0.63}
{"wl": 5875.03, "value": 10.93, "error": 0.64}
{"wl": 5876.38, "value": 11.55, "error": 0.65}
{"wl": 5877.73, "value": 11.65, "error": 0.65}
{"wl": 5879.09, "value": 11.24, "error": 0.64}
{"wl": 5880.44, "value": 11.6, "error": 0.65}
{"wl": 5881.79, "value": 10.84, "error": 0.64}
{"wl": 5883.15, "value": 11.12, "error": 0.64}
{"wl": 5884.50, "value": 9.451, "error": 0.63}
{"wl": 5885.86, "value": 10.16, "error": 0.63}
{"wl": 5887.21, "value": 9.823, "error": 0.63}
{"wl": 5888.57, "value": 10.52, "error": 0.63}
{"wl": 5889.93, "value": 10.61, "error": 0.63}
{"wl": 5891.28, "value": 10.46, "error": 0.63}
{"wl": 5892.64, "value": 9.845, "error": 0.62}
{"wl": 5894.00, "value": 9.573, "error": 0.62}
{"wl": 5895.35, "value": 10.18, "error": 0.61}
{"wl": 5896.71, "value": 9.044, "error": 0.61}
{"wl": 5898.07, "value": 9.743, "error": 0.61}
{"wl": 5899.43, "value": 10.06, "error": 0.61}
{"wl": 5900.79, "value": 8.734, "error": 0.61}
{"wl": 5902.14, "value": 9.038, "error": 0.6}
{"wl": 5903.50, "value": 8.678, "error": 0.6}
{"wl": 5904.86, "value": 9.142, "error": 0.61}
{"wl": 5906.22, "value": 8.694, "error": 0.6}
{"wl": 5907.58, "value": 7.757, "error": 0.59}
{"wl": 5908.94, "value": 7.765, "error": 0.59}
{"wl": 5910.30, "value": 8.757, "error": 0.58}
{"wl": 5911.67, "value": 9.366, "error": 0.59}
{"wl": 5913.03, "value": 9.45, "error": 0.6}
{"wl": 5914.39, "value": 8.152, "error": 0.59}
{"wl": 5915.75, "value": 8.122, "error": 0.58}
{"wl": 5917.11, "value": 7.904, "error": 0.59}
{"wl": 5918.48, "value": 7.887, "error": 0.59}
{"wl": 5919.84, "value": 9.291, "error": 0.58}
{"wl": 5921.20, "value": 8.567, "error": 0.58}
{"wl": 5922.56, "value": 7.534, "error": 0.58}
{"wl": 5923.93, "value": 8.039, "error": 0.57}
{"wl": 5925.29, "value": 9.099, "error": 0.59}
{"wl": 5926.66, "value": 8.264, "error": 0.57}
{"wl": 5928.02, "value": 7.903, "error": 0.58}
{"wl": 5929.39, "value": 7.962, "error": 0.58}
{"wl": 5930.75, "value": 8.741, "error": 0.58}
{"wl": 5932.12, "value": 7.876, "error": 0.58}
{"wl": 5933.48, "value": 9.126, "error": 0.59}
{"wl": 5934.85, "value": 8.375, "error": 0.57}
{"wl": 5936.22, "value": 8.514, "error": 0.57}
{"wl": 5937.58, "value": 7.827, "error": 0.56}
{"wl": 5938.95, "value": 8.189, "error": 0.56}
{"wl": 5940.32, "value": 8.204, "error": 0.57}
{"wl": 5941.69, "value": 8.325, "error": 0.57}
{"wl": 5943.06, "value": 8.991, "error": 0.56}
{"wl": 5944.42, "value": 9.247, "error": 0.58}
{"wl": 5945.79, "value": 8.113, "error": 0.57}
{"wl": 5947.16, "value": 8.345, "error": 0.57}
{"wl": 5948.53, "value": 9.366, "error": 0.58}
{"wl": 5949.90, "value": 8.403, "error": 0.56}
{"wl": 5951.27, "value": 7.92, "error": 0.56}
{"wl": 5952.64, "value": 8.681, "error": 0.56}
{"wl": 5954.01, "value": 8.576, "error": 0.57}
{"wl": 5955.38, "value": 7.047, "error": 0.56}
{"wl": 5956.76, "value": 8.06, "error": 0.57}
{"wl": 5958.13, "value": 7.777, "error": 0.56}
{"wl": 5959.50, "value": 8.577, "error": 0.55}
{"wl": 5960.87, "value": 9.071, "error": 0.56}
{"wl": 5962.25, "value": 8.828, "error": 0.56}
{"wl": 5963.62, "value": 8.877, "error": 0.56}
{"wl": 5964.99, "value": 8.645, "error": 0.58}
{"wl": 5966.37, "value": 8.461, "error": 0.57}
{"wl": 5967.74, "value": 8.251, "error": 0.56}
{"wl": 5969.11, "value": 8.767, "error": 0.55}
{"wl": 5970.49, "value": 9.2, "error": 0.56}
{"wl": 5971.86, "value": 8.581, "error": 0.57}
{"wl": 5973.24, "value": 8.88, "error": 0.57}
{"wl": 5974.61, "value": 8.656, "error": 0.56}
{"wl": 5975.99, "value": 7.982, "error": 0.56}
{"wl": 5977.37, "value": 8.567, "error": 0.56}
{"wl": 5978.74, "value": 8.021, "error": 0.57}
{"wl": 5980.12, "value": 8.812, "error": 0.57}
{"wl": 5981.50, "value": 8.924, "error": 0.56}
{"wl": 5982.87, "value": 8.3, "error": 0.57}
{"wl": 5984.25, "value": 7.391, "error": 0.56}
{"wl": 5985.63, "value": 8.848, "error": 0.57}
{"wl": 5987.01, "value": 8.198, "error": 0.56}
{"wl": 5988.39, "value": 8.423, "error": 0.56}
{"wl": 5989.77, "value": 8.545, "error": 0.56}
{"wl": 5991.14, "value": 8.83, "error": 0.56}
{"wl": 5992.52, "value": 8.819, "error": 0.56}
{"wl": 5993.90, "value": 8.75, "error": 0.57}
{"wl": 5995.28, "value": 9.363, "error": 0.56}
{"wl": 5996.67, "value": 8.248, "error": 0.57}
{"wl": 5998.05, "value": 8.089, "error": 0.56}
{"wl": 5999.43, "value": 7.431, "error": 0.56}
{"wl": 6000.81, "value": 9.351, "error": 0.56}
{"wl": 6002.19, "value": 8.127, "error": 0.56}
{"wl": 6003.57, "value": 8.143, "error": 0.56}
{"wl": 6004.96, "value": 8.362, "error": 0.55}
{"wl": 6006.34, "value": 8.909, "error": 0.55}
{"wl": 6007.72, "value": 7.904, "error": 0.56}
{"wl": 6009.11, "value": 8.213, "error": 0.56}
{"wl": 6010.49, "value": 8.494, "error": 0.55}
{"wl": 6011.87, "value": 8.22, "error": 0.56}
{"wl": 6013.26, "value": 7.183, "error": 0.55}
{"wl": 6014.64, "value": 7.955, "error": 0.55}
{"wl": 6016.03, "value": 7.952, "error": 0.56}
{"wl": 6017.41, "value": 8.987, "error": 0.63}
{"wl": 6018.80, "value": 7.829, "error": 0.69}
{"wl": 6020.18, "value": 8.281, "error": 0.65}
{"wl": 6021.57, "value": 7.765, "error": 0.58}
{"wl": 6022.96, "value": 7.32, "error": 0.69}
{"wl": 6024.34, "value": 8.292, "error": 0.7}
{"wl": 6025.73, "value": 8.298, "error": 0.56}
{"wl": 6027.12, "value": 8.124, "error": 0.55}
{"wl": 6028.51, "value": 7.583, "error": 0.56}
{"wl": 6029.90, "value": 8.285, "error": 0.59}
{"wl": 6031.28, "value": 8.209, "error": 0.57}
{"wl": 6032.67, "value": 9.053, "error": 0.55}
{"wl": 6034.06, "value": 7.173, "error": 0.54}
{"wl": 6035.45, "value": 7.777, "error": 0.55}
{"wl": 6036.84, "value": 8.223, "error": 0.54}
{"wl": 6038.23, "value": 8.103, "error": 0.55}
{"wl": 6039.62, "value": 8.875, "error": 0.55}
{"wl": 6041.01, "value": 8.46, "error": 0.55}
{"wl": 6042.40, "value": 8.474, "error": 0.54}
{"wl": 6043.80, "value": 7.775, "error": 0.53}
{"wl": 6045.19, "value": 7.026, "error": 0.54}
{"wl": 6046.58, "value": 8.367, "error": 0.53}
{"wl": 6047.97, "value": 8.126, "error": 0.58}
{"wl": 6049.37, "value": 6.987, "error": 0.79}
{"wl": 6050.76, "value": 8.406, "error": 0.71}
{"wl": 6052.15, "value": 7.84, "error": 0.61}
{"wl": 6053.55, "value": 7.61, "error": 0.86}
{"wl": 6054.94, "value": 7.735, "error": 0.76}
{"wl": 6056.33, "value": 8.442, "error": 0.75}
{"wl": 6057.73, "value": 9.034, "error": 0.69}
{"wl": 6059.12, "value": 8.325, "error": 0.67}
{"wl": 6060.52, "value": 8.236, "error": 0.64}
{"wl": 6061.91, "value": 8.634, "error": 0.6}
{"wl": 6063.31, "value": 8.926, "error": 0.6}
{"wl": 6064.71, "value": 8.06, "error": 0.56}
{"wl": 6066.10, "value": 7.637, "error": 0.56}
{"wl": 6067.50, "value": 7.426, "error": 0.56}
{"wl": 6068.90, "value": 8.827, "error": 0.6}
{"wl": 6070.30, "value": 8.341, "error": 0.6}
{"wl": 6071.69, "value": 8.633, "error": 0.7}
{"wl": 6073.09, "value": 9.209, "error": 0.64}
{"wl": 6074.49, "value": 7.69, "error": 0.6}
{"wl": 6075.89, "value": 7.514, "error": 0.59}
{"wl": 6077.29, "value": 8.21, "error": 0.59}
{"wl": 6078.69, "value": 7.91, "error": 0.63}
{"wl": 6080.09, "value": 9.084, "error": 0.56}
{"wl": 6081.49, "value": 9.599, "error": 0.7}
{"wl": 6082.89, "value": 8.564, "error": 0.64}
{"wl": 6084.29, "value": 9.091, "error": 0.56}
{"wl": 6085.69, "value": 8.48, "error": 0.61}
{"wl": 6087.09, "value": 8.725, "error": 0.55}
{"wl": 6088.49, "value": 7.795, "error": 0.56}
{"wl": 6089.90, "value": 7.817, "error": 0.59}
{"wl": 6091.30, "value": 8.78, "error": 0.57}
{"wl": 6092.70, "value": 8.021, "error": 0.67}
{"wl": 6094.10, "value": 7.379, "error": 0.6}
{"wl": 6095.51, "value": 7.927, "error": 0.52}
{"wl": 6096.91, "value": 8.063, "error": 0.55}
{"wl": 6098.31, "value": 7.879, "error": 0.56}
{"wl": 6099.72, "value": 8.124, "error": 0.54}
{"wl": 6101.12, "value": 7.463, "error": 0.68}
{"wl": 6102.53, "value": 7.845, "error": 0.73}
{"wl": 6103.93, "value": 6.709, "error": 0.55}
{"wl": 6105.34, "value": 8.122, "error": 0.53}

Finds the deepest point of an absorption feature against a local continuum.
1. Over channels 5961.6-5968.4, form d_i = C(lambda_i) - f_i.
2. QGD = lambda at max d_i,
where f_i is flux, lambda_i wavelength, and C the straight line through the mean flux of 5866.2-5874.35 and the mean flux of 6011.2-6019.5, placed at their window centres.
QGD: 5967.74 angstroms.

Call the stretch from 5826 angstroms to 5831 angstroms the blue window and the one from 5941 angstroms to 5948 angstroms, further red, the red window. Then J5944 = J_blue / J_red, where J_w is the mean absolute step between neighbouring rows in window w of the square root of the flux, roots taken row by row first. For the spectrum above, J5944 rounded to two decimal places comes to 0.44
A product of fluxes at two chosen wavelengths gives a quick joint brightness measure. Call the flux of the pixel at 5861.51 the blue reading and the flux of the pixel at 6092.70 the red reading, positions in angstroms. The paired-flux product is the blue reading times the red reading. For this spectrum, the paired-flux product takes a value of 74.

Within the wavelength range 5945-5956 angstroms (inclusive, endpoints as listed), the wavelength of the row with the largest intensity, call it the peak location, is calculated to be 5948.53 angstroms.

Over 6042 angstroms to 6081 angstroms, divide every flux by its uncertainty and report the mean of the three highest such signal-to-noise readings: 15.9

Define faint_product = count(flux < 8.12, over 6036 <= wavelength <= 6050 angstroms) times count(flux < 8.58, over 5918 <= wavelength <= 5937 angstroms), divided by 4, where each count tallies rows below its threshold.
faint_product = 10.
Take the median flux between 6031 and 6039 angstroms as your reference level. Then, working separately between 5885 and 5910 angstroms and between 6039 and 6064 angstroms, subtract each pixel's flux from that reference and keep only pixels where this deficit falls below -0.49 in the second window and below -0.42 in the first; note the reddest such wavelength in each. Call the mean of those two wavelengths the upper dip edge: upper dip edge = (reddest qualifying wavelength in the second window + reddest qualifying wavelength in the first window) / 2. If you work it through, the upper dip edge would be 5984.8 angstroms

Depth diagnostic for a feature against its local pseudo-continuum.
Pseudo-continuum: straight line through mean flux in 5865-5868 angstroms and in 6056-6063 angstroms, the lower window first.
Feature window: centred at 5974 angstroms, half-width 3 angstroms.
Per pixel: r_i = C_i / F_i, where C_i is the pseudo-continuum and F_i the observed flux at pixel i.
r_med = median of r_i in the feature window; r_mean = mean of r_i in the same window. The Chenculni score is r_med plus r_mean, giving 2.14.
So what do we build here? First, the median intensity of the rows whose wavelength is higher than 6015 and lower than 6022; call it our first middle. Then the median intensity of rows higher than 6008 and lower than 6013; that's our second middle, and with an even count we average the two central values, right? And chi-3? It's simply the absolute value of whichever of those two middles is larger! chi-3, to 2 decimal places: 8.22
